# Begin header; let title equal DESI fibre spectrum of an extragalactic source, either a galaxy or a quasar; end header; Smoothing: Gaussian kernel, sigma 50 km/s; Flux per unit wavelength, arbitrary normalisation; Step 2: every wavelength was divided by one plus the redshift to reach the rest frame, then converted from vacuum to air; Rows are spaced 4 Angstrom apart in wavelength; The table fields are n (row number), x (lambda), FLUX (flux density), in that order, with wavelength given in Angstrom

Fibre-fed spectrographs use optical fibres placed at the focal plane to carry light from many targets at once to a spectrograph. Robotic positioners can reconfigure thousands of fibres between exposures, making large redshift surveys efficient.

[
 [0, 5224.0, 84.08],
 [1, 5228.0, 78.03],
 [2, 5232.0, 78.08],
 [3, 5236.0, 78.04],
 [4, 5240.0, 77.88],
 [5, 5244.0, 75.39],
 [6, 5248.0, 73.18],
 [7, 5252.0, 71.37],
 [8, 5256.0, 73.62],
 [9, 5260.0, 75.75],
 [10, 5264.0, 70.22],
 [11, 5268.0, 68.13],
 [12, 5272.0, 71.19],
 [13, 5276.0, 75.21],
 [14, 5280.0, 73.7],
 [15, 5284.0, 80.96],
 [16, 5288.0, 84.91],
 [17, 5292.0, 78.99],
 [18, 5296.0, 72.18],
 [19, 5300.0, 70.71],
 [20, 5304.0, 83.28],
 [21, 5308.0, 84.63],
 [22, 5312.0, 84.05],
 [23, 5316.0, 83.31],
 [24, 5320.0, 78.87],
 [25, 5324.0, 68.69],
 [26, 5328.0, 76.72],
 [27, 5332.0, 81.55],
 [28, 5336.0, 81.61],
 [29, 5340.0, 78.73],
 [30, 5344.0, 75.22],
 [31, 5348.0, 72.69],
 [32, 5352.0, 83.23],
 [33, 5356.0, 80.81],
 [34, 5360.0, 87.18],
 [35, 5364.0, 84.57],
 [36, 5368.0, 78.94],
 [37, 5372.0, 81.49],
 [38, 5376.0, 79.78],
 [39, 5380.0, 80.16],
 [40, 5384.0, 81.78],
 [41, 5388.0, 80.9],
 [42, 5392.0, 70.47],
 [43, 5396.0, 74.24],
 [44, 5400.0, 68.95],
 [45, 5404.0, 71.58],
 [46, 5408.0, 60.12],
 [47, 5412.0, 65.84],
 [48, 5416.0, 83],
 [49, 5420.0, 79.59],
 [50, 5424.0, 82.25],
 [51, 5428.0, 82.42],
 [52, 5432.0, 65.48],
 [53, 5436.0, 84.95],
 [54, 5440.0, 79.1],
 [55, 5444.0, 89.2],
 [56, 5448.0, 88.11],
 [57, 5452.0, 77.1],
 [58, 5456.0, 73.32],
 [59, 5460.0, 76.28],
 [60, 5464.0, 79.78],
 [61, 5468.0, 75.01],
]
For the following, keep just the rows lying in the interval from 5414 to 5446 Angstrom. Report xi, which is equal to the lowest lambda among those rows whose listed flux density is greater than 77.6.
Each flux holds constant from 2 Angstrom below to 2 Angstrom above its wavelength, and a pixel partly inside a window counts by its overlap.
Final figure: 5416.0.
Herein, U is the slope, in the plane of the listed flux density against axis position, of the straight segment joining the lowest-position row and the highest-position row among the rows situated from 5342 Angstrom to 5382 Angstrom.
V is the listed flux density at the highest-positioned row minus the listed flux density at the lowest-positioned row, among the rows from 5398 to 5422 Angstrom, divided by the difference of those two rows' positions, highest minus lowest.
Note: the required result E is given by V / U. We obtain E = 3.9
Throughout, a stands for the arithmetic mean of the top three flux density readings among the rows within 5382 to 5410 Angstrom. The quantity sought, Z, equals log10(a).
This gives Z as 1.90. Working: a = 79.0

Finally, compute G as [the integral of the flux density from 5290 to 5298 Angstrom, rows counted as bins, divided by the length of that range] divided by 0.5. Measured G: 151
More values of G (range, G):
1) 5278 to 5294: 159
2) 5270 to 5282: 147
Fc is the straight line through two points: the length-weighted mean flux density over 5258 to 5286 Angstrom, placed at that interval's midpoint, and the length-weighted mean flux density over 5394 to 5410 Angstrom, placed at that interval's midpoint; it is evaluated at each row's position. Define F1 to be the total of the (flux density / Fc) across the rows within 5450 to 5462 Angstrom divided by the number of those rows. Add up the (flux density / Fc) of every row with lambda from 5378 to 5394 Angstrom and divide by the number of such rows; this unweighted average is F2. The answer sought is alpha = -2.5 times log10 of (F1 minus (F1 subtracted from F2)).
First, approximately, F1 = 1.13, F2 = 1.13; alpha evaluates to -0.14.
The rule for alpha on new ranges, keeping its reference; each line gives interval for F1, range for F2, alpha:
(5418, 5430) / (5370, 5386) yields -0.23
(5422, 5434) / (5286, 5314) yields -0.16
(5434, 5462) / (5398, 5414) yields -0.40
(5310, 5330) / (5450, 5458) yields -0.06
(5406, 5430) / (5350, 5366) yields -0.03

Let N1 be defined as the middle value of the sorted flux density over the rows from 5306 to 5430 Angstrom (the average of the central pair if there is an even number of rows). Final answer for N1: 80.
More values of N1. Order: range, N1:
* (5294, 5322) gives 83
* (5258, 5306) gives 74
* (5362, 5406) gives 80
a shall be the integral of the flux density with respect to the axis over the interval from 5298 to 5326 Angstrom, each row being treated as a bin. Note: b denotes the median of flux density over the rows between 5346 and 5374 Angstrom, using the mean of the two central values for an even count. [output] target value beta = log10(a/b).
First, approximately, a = 2214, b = 81.5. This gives 1.43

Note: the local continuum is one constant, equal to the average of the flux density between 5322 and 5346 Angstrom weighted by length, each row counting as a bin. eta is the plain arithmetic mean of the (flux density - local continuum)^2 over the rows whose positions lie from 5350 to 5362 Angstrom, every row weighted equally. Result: 51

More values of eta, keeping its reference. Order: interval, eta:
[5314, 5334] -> 26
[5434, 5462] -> 50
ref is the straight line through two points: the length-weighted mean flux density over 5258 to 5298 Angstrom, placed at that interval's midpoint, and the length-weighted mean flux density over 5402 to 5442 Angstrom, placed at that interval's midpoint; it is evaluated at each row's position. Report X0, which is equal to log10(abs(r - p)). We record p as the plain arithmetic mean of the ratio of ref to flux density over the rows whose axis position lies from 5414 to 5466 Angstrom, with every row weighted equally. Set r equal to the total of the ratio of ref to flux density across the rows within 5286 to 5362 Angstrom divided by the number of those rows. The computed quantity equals -2.4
